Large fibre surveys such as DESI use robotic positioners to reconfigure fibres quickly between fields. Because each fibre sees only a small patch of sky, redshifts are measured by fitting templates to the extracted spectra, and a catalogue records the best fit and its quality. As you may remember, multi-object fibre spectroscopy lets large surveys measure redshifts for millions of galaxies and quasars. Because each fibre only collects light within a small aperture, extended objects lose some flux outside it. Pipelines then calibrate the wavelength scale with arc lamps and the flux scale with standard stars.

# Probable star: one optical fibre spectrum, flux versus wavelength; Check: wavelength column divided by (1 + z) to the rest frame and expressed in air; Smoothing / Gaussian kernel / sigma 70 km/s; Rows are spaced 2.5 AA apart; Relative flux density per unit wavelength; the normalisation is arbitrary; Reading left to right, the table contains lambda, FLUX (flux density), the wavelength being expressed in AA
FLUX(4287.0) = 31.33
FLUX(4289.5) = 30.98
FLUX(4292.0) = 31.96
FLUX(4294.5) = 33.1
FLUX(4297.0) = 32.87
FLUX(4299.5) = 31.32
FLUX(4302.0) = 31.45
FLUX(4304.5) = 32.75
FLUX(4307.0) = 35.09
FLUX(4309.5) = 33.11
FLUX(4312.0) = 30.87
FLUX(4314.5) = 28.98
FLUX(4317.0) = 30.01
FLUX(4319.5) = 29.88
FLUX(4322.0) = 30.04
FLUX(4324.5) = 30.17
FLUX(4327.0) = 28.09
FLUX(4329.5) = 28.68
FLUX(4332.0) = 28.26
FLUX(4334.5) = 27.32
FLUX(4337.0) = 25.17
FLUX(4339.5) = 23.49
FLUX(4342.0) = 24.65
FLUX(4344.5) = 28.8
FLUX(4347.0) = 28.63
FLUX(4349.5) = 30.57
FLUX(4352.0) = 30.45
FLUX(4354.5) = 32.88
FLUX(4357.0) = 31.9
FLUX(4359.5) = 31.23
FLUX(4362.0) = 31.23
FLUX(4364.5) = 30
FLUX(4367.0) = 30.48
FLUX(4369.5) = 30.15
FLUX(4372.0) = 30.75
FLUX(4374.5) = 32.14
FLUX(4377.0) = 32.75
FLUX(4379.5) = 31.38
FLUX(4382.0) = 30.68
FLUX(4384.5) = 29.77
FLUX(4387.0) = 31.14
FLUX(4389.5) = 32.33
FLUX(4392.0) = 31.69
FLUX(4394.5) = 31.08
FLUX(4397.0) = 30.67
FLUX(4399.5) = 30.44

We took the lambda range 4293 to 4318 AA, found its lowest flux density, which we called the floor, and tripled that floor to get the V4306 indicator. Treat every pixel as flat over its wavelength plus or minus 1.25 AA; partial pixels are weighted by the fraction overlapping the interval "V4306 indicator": 87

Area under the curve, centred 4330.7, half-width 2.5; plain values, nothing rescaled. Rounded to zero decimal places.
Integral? 142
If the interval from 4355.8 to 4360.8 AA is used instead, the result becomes 158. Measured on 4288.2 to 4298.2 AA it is 322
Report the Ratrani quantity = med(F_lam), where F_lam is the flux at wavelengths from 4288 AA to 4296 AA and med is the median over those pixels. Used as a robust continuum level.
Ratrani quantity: 32.0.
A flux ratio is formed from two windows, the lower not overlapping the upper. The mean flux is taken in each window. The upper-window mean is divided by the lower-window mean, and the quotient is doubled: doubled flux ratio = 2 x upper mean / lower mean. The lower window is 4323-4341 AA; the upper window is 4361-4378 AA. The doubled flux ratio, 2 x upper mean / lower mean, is 2.3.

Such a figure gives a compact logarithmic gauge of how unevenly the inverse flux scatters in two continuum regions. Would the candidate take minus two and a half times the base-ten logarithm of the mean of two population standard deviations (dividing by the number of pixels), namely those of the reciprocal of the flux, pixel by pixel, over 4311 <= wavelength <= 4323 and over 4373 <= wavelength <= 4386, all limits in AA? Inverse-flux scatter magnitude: 7.64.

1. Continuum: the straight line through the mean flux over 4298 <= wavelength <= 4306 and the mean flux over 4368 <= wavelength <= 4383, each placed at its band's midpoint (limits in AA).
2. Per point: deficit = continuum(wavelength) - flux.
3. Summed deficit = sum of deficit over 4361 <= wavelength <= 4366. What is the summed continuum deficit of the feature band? 1.6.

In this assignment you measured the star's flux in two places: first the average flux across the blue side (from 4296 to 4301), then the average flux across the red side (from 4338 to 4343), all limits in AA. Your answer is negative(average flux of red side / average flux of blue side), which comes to -0.75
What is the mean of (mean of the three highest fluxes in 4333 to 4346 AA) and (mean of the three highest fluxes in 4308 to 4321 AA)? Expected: 29.2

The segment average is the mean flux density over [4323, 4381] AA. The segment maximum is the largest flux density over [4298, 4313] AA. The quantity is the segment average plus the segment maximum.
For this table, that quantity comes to 64.6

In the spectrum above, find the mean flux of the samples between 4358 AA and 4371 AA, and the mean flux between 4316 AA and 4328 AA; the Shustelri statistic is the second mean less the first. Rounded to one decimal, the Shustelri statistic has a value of -1.0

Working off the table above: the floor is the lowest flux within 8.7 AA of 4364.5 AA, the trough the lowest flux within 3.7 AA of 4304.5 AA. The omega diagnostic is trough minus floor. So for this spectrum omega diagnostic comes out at 1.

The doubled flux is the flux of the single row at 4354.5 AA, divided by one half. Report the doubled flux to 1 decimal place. 65.8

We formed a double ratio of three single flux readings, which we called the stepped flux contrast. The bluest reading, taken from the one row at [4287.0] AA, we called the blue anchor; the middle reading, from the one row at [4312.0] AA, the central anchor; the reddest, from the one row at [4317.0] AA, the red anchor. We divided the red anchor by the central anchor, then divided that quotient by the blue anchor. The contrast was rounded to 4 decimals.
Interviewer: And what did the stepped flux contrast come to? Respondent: 0.0310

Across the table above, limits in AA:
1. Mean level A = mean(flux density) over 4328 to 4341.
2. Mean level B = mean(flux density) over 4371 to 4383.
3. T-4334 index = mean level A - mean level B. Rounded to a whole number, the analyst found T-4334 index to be -5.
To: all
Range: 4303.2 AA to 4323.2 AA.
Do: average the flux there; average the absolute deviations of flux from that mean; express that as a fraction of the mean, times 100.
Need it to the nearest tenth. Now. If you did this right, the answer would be 5.5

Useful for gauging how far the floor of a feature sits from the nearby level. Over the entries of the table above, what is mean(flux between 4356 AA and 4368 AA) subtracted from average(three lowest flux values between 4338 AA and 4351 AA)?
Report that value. -5.4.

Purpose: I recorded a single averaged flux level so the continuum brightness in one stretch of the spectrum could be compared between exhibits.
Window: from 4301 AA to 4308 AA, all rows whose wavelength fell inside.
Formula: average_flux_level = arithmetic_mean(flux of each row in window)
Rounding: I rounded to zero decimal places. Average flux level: 33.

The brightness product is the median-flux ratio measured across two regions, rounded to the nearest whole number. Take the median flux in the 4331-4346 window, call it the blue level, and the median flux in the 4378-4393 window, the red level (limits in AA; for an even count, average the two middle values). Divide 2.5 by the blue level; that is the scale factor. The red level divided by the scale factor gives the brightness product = 328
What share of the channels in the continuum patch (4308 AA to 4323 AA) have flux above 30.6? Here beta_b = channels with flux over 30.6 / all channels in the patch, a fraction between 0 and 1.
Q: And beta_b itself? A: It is 0.33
